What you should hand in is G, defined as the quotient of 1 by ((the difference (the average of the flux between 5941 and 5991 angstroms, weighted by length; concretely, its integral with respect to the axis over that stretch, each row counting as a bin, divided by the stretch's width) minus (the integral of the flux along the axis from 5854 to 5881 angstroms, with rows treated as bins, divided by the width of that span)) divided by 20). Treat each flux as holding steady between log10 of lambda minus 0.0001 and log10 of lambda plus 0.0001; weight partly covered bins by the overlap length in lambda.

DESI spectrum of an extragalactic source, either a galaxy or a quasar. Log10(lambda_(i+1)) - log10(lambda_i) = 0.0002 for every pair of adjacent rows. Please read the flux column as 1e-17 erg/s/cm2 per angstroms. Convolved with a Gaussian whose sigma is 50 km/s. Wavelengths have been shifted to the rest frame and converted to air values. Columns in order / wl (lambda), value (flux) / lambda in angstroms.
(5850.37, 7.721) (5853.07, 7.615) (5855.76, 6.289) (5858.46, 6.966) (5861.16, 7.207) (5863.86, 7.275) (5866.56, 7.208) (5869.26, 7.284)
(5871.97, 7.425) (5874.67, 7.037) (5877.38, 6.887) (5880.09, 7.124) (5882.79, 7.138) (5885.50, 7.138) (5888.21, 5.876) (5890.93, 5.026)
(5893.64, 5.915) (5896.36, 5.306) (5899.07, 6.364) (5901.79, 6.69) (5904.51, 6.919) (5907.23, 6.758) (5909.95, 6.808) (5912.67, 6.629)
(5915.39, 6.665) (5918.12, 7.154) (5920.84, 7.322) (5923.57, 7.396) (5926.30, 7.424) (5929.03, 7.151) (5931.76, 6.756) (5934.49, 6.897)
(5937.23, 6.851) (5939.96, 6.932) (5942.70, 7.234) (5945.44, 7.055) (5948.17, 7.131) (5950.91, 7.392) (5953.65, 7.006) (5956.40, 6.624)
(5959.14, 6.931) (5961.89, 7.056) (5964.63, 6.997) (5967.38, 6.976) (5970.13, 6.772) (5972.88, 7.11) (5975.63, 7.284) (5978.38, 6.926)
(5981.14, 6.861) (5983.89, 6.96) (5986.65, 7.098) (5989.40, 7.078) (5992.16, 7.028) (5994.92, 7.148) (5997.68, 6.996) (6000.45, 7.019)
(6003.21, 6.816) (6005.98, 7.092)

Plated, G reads -399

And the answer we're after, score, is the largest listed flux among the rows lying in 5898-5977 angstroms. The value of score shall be 7.424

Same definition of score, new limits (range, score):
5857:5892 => 7.425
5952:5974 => 7.11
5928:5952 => 7.392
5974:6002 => 7.284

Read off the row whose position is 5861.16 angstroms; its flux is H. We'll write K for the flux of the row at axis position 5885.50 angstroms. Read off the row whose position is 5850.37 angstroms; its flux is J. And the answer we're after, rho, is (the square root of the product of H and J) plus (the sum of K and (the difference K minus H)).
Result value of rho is 14.5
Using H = 7.207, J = 7.721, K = 7.138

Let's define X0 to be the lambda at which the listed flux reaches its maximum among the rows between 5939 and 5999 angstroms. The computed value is 5950.91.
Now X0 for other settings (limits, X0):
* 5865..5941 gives 5871.97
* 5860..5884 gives 5871.97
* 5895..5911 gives 5904.51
